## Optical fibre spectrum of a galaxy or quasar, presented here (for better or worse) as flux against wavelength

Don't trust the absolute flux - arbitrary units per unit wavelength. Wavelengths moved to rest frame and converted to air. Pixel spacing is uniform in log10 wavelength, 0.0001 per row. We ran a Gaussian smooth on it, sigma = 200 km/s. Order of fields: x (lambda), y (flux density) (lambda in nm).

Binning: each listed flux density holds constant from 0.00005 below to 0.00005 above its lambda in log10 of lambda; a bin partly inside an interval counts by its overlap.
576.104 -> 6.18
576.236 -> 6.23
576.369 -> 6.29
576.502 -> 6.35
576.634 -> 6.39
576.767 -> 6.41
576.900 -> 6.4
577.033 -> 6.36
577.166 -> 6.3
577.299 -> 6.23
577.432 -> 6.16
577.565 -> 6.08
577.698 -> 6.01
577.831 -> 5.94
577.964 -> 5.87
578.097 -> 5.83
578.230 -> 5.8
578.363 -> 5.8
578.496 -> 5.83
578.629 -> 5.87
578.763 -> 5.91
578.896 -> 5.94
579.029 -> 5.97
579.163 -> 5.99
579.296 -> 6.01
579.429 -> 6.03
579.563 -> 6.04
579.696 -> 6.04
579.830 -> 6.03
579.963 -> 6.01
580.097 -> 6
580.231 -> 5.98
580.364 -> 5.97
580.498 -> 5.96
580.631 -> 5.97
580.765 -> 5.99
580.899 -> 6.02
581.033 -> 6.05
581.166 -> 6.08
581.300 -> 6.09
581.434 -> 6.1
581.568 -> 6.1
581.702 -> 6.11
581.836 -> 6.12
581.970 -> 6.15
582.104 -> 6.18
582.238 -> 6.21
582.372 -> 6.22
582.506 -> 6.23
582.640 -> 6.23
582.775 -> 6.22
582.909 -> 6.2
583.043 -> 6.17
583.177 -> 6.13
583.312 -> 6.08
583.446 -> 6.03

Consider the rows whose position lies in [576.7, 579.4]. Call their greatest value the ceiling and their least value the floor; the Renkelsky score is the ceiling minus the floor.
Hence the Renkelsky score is 0.61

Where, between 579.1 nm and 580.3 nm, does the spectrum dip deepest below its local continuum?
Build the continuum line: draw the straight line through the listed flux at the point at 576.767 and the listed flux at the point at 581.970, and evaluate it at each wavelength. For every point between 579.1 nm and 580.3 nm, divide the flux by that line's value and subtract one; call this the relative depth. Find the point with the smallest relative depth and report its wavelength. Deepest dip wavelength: 579.163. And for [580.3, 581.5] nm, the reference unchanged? 580.498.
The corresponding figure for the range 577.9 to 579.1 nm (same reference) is 578.230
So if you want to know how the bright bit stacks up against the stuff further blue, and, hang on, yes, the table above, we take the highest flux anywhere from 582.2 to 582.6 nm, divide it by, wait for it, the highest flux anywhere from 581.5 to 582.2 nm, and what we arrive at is 1.01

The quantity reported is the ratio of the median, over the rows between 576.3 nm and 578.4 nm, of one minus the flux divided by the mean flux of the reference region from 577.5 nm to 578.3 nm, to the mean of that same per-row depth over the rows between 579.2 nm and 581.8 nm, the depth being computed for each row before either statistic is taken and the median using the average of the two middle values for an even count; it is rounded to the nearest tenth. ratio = 2.5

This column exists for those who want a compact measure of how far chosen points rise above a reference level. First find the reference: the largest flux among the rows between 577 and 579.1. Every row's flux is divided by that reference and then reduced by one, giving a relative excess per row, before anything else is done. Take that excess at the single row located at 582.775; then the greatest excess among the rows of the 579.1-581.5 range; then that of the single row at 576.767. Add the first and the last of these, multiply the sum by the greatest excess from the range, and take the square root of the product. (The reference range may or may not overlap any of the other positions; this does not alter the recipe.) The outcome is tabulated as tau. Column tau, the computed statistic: 0.02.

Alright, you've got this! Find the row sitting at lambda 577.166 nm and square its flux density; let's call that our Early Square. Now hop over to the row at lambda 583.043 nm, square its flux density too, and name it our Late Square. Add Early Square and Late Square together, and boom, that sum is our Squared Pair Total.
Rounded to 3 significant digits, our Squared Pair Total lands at 77.8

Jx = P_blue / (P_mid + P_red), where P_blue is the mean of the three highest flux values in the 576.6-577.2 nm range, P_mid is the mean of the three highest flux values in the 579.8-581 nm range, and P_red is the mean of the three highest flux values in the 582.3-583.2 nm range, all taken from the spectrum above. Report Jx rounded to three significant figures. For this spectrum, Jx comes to 0.523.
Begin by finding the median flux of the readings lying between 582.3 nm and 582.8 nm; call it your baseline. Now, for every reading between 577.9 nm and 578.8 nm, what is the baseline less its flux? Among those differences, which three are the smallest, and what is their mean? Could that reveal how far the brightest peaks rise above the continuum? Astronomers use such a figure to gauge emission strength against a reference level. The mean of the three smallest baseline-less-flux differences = 0.34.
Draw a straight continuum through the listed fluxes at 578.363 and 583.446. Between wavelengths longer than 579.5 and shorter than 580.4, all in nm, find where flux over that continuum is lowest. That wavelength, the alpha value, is 580.364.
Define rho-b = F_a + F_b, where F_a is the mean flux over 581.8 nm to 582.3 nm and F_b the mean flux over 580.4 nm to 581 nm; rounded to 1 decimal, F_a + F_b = 12.2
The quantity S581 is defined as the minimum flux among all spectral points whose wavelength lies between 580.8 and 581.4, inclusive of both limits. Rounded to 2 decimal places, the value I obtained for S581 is 6.02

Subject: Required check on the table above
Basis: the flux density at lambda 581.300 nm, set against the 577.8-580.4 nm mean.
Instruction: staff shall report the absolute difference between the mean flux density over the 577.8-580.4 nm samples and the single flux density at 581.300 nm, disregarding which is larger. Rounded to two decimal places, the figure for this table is 0.15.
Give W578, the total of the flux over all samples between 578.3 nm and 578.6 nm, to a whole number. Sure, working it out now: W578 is 12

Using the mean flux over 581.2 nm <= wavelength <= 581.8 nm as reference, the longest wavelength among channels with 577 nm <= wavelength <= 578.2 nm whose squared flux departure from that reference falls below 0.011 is 577.698 nm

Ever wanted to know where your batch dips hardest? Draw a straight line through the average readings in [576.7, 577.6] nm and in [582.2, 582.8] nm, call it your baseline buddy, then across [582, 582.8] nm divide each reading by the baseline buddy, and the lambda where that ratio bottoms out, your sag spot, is 582.104 nm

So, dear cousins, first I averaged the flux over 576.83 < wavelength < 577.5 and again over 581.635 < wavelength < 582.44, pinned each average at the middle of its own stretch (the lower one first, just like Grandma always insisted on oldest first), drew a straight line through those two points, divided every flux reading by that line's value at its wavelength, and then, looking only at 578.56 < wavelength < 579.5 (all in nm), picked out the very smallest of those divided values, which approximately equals 0.94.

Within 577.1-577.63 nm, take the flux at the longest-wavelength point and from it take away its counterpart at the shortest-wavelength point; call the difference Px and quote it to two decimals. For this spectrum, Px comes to -0.22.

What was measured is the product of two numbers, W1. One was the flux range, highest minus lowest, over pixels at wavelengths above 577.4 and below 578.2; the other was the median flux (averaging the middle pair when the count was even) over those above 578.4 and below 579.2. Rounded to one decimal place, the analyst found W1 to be 2.0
